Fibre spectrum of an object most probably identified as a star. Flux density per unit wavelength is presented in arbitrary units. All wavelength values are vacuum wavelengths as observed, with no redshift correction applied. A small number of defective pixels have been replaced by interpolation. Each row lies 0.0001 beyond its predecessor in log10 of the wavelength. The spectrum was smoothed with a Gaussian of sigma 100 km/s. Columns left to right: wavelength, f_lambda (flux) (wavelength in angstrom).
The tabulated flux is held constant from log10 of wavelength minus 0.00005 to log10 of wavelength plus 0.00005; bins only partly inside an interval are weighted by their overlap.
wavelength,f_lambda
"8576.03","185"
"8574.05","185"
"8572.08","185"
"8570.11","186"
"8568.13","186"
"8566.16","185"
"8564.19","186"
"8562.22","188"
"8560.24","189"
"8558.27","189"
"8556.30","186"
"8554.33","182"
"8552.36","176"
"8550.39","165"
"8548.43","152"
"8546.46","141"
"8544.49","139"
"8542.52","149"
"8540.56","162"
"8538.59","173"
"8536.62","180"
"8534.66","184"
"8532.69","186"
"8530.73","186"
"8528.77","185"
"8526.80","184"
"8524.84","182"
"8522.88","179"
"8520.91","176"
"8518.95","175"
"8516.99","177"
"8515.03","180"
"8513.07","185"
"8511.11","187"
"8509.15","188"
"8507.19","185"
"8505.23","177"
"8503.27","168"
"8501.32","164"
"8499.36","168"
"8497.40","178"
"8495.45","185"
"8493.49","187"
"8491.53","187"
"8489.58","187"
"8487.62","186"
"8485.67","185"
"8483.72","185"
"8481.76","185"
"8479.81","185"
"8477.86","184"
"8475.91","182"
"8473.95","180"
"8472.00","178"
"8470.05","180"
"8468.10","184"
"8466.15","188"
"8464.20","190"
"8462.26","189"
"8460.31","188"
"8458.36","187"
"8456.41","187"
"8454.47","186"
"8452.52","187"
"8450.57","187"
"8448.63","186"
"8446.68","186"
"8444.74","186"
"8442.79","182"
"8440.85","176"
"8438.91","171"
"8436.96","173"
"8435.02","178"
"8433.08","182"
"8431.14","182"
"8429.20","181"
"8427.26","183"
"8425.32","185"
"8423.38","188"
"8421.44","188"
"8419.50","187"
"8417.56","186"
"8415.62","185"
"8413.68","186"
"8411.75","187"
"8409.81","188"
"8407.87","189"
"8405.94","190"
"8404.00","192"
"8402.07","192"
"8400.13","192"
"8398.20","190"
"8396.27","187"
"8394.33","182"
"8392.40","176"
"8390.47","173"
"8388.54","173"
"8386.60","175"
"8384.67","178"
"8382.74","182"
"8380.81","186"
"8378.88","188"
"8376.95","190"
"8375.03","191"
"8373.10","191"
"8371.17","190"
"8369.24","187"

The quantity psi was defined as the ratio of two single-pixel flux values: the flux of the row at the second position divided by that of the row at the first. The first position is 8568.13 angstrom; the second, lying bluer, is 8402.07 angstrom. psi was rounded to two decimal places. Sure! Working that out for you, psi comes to 1.03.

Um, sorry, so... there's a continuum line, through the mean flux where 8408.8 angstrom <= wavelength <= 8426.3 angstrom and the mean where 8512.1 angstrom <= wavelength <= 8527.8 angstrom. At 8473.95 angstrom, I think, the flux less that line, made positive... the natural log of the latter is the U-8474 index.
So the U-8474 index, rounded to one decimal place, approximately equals 1.0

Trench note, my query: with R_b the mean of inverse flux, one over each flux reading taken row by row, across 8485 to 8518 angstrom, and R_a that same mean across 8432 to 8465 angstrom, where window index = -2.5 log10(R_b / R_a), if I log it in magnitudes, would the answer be -0.017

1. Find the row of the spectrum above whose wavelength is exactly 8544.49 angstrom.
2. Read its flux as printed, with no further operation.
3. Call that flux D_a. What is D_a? 139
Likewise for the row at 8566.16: 185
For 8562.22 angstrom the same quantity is 188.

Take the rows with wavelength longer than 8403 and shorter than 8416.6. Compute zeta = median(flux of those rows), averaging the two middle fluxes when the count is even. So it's 188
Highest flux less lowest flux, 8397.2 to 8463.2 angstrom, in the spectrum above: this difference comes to 21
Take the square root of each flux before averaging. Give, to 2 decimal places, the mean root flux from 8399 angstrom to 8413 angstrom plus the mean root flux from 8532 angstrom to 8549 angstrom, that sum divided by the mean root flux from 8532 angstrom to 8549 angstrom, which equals 2.08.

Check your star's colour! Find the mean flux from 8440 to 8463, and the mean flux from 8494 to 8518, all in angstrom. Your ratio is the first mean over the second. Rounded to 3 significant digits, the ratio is 1.04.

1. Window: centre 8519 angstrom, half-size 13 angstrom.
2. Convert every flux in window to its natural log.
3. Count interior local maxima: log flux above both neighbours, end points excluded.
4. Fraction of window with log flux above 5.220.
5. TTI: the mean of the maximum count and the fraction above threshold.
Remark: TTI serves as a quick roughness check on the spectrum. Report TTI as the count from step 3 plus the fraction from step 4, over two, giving 0.73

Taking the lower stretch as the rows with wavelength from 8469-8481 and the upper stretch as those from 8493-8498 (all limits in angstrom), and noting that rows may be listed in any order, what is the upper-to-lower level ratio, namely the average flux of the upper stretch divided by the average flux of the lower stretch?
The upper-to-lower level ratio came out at 1.01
